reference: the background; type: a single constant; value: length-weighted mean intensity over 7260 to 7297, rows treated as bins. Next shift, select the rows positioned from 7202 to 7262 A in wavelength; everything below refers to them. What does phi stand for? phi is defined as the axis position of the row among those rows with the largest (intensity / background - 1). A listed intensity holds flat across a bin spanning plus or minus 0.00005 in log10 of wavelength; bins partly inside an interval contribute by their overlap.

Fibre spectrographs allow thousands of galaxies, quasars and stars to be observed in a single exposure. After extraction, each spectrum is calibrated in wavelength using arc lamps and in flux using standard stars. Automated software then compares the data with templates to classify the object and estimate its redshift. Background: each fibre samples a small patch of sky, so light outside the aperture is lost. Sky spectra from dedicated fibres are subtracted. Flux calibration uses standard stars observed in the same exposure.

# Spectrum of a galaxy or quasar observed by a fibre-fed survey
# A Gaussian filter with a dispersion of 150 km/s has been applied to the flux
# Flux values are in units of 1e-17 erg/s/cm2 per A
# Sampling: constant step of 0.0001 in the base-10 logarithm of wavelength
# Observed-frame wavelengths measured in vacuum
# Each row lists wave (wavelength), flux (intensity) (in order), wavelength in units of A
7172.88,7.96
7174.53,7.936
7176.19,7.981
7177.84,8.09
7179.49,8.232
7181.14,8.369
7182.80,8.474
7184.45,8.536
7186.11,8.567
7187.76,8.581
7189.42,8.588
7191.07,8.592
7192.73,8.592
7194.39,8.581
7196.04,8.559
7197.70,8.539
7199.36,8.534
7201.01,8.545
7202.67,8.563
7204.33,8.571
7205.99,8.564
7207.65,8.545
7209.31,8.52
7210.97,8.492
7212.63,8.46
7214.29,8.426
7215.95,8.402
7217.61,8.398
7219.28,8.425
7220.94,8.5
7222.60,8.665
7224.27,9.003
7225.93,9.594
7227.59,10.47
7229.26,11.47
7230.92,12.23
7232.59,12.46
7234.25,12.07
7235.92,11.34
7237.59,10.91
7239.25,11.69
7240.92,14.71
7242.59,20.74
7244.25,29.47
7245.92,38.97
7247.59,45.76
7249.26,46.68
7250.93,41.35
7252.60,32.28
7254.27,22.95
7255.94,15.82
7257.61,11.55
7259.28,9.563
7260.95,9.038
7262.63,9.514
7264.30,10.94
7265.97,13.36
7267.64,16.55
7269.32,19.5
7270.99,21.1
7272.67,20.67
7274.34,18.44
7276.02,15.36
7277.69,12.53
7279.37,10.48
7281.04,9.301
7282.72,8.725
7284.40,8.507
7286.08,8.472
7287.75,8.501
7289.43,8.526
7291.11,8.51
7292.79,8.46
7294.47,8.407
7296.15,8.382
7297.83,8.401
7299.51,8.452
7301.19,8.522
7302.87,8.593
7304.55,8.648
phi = 7249.26 A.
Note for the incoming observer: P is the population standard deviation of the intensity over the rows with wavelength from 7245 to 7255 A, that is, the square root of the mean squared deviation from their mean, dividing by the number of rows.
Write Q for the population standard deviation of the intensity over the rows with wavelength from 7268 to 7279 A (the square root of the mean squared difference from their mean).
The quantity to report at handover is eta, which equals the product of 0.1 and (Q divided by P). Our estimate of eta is 0.0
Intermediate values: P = 8.2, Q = 3.1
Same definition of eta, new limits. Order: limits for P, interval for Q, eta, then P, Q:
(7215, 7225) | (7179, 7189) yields 0.1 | 0.2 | 0.1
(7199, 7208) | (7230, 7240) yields 4.1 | 0.0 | 0.5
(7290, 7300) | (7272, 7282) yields 9.5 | 0.0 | 4.1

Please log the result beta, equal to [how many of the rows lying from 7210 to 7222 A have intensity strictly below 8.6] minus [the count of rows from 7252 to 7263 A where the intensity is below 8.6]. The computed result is 7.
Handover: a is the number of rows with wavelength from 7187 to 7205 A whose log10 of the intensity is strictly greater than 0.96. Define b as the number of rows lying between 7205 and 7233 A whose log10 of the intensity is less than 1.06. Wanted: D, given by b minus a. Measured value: 15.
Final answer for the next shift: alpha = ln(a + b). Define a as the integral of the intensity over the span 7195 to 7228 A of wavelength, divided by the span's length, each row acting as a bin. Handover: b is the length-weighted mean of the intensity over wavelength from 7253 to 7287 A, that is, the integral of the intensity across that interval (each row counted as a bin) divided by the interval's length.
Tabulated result 3.11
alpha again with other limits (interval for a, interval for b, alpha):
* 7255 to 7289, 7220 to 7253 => 3.48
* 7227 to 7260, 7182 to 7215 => 3.39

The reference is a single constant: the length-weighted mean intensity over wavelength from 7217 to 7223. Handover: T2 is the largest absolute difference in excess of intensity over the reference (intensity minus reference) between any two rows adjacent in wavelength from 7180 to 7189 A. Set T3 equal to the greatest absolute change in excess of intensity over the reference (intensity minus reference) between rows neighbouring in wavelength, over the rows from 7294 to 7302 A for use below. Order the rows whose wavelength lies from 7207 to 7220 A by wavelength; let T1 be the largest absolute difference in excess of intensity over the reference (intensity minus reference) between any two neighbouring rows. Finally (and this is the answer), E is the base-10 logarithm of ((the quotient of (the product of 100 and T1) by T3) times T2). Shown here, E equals 0.7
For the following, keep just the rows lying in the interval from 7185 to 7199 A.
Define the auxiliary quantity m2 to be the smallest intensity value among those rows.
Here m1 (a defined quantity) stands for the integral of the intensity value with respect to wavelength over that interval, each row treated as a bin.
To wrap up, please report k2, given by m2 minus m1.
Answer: -111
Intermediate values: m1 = 120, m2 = 8.539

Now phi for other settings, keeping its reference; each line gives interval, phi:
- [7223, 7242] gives 7240.92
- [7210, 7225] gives 7224.27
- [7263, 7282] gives 7270.99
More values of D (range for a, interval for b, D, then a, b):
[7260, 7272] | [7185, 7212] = 10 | 6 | 16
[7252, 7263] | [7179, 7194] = 3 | 6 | 9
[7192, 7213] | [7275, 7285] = 4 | 0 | 4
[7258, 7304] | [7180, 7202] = 0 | 13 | 13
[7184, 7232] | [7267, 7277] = -4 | 4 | 0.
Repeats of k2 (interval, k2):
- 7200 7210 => -77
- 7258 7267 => -87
